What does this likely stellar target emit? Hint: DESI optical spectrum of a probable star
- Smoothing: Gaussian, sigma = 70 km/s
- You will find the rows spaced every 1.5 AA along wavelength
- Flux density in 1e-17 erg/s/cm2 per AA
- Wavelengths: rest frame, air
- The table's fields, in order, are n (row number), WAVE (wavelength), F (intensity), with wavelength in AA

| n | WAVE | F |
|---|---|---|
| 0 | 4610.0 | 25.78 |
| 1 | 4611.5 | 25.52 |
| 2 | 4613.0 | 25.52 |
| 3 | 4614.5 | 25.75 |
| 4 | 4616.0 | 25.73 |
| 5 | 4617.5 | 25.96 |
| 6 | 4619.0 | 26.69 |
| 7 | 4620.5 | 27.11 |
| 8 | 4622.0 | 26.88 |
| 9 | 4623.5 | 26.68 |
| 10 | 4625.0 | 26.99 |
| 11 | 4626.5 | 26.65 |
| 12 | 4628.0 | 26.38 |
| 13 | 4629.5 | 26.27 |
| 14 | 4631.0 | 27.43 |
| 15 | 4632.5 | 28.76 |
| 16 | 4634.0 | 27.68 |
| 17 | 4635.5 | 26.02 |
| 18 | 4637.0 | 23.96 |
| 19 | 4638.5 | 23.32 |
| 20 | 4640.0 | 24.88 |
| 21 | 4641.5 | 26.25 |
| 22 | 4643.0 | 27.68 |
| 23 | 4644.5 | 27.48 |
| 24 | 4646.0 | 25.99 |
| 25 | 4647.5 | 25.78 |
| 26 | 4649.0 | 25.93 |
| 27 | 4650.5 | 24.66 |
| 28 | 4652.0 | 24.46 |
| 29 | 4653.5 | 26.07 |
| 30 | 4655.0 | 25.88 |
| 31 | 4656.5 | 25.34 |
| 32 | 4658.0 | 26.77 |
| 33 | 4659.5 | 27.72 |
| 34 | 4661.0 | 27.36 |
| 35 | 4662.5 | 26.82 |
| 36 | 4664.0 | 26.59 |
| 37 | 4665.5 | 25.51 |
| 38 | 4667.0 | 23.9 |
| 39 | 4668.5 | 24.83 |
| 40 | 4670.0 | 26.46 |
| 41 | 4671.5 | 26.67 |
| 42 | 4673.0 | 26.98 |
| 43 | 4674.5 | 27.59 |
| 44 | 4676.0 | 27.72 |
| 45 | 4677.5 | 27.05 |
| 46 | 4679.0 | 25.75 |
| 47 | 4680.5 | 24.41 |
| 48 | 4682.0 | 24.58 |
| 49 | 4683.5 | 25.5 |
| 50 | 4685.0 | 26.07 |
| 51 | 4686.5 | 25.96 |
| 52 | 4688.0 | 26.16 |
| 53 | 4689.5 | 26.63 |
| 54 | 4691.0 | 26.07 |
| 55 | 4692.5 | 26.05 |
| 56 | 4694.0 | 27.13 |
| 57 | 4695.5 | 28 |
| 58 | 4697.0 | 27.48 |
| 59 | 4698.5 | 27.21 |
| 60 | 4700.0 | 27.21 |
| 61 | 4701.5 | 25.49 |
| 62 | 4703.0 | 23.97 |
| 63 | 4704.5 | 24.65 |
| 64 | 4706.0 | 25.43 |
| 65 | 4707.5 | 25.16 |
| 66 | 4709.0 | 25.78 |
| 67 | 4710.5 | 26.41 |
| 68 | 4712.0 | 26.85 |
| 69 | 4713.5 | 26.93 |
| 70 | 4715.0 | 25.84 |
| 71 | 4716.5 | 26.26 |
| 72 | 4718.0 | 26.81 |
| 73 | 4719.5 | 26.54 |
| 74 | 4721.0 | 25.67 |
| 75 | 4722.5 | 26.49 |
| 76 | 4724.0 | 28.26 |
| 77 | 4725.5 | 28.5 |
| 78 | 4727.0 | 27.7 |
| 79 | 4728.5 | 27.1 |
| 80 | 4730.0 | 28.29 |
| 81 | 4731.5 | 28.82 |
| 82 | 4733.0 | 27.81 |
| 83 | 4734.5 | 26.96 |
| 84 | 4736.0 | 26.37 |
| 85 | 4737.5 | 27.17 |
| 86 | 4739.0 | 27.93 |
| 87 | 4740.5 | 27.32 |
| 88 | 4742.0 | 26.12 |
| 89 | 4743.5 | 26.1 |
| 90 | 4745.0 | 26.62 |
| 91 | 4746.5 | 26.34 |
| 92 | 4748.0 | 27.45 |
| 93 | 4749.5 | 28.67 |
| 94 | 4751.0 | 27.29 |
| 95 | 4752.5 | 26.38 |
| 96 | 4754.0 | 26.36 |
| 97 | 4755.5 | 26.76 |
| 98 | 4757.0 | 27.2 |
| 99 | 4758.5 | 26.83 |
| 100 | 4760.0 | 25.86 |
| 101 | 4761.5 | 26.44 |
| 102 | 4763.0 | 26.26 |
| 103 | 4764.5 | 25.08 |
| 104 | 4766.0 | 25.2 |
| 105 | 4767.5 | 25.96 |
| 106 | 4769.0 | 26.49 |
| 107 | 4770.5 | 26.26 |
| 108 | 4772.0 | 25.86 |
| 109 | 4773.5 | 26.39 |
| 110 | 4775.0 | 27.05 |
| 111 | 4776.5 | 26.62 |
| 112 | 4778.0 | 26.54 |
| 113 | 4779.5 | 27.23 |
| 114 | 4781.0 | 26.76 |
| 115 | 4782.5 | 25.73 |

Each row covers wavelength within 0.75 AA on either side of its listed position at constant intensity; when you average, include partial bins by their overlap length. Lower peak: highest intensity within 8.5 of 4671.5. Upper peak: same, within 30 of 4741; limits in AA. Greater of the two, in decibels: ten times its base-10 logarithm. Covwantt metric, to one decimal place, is 14.6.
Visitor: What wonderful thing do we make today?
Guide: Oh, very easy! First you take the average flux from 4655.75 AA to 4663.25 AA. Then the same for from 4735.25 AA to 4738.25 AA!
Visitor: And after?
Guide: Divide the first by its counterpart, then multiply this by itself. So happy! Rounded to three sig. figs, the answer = 1.00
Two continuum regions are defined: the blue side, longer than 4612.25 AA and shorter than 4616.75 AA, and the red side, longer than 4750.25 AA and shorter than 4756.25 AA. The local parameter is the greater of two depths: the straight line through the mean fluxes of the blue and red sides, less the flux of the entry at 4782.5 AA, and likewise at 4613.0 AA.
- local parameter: 1.2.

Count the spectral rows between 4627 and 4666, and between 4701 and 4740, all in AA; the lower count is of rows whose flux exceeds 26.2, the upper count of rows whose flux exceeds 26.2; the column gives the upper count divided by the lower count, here 1.4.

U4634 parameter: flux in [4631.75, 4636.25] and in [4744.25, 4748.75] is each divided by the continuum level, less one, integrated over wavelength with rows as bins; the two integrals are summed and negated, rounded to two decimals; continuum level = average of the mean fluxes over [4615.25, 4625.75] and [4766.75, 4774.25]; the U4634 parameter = -0.26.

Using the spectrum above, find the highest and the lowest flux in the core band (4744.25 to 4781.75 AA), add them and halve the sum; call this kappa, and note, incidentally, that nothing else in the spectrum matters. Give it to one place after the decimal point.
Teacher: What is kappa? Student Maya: 26.9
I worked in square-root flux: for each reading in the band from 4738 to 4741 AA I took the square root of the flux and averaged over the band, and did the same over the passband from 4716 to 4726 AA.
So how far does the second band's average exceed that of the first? -0.07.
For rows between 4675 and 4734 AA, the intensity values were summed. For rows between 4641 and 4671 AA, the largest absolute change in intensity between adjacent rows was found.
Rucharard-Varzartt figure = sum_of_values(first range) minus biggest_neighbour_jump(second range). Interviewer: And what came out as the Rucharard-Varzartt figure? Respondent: 1032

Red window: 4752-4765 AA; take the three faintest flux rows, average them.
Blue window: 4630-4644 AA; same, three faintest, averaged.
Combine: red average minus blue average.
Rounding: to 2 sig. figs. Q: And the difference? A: 1.7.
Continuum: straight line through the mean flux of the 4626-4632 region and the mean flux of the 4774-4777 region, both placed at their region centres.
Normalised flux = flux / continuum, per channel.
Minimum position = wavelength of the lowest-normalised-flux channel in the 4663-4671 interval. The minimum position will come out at 4667.0 AA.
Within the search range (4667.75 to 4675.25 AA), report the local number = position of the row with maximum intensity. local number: 4674.5 AA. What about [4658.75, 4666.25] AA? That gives 4659.5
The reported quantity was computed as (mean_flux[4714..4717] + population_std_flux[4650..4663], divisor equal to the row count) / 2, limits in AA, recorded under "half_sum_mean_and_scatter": 13.6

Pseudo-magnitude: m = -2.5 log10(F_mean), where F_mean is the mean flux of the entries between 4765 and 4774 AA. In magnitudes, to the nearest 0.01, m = -3.54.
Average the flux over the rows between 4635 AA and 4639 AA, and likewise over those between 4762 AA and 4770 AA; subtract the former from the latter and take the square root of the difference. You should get 1.2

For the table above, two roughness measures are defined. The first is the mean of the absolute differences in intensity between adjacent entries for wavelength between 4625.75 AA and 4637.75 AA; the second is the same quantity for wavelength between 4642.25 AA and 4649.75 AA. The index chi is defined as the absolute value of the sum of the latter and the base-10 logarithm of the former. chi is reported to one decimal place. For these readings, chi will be 0.6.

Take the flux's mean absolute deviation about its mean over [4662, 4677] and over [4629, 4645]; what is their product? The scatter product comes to 1.2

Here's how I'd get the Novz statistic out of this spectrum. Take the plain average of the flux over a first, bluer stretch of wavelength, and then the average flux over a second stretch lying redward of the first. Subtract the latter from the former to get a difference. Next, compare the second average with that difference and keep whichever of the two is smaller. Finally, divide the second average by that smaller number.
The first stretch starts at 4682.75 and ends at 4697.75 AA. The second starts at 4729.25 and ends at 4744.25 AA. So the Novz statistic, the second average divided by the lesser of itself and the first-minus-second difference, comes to -35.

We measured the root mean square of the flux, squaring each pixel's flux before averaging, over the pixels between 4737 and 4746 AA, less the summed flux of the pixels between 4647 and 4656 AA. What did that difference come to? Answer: -126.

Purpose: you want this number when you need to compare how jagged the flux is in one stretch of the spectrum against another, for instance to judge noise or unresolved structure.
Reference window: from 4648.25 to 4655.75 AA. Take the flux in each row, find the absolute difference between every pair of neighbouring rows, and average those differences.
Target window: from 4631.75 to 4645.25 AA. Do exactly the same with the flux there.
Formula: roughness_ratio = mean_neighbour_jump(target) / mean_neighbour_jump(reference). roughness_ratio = 1.5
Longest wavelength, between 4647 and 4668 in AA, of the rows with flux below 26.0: 4667.0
